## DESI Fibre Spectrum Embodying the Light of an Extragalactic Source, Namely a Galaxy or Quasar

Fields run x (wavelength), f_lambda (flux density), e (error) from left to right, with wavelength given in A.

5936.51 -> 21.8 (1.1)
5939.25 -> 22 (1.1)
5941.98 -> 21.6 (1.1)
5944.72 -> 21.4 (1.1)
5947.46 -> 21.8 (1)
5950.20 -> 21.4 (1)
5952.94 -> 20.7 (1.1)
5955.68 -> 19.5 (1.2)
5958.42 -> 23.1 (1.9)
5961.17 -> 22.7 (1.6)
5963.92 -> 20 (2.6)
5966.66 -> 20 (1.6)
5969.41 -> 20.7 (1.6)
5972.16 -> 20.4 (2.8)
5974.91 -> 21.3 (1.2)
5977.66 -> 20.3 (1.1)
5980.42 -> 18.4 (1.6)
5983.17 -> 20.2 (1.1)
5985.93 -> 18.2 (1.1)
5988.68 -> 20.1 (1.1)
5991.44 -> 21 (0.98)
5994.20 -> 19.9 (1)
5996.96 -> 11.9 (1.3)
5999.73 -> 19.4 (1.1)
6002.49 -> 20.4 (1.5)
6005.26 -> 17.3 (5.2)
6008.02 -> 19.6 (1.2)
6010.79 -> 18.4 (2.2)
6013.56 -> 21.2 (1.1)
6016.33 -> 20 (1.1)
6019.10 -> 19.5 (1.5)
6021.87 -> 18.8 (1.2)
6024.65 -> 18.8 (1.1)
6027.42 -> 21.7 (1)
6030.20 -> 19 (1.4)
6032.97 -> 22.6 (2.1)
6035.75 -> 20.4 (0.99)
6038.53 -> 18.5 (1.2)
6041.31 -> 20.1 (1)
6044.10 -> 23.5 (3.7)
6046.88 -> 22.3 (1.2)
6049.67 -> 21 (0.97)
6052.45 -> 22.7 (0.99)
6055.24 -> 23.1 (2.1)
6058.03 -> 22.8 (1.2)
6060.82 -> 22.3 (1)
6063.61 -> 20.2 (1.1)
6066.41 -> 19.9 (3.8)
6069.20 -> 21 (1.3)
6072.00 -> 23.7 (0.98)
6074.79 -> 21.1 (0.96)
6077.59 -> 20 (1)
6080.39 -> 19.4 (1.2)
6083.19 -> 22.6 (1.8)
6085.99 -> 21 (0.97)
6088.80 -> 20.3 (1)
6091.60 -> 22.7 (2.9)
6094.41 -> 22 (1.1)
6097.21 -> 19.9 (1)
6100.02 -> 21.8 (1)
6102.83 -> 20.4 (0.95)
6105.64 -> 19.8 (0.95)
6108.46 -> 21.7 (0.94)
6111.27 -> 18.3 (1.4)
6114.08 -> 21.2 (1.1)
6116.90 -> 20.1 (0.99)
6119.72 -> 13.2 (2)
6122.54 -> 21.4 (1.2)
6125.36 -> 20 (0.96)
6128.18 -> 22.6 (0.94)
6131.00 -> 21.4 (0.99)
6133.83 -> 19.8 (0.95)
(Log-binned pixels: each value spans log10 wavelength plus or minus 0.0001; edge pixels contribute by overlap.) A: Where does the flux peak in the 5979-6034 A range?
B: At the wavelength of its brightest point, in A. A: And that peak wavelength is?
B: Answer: 6032.97 A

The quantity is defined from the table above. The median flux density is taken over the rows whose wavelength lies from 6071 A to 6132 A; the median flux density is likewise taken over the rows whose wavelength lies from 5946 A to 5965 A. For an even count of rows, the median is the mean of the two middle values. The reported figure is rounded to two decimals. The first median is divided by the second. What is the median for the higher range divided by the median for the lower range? 0.98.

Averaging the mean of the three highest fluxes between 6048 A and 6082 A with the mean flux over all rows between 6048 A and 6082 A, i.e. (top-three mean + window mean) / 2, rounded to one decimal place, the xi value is 22.3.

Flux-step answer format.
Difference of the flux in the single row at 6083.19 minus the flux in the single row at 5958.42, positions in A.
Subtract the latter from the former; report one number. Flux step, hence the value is -0.50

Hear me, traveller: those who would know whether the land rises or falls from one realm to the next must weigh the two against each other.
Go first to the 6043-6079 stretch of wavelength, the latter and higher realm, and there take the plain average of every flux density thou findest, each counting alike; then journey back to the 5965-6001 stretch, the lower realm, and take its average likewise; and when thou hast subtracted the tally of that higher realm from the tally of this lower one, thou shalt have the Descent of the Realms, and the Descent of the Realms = -2.4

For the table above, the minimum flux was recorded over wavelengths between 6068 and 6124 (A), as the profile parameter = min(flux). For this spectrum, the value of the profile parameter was 13.2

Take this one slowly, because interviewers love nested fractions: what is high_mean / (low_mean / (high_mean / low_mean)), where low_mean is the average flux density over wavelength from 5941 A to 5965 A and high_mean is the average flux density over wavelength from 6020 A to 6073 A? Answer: 0.98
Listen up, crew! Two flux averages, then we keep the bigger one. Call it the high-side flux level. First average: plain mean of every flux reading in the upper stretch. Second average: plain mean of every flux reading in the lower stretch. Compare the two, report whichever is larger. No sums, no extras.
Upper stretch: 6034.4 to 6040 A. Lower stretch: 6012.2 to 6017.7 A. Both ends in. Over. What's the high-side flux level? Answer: 20.6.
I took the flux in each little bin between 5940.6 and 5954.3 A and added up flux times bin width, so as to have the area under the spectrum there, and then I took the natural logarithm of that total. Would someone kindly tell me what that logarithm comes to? 5.68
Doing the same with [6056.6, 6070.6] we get 5.69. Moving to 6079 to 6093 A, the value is 5.69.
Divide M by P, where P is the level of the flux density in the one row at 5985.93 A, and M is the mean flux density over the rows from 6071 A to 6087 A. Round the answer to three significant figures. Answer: 1.17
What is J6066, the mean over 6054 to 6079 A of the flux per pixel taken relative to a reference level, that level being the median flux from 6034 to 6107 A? 1.03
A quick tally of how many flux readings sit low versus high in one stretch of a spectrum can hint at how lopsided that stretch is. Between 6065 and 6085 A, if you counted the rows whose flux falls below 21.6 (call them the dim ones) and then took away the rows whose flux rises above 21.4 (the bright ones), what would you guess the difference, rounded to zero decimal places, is 3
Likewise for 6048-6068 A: -1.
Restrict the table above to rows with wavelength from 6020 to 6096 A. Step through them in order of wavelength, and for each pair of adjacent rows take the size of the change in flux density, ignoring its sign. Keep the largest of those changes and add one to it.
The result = 5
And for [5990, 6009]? 9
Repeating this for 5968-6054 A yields 9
